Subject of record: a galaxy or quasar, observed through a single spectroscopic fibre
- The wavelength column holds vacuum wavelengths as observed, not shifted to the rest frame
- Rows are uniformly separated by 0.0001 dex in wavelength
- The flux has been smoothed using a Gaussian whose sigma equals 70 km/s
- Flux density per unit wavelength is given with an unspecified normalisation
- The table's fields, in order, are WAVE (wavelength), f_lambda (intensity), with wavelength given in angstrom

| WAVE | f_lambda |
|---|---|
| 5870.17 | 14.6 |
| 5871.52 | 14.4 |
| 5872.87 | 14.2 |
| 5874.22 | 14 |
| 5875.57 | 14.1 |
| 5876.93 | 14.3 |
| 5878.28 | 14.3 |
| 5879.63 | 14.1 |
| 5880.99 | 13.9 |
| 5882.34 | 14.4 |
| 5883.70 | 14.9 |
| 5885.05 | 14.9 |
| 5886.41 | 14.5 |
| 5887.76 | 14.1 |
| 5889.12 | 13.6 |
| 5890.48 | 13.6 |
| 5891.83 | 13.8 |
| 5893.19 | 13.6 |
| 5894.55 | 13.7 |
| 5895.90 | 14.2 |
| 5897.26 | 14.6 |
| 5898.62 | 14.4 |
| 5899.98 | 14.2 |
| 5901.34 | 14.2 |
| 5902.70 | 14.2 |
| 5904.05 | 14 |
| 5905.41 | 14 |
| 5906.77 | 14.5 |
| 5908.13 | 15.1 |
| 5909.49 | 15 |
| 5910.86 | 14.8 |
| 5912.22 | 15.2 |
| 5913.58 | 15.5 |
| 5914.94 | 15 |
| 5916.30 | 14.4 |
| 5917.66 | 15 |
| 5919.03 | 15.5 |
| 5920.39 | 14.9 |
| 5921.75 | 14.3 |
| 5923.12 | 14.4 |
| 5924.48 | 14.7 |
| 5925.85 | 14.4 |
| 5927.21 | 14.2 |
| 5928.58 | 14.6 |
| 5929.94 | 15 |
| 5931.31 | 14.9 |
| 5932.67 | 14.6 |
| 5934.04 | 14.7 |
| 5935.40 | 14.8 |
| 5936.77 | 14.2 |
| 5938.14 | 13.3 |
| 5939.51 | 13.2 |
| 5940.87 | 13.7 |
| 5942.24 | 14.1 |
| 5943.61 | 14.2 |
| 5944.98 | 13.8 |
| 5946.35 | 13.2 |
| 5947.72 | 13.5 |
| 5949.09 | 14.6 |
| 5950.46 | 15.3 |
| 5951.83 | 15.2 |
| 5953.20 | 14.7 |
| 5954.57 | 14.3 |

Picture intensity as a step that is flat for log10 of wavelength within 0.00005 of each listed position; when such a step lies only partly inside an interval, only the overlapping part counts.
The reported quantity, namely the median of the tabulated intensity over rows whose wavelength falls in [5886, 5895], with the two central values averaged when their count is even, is 13.7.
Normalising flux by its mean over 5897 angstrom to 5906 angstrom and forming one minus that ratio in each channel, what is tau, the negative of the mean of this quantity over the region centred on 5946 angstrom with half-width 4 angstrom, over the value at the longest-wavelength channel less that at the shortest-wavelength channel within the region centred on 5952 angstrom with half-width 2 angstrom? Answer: -0.5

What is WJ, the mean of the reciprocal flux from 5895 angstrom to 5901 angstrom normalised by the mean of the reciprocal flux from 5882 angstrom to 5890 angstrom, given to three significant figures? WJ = 1.00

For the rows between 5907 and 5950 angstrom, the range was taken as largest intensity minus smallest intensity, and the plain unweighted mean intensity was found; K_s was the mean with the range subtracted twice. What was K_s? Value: 9.88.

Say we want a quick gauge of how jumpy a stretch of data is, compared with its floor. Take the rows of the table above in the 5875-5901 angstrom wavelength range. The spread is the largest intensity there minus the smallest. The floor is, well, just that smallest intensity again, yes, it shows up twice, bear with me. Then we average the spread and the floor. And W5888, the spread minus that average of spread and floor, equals -6.15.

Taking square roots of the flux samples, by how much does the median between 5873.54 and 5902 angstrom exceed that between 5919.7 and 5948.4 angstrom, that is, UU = -0.013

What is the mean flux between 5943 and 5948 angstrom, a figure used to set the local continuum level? 13.7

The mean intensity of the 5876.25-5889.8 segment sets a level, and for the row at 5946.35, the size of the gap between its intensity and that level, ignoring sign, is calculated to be 1.1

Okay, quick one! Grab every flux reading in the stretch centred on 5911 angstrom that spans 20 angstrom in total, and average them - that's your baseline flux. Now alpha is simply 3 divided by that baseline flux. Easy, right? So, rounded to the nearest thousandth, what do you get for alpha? 0.203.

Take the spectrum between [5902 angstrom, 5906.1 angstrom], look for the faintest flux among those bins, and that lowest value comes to 14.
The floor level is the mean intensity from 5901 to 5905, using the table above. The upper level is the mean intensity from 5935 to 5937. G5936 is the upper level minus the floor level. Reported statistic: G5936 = 0.4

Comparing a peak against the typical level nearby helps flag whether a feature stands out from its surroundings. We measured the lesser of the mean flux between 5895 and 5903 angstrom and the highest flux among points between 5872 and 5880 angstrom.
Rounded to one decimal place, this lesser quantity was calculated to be 14.3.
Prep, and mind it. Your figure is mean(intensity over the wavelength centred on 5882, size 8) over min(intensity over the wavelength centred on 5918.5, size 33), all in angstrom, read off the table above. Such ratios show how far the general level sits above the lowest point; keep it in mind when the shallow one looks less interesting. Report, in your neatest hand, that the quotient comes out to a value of 1.03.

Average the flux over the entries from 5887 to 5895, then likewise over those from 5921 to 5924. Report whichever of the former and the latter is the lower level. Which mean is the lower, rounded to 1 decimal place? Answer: 13.7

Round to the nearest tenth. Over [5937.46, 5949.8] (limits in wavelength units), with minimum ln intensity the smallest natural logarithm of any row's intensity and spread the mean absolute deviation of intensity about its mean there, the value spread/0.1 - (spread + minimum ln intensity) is 1.0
